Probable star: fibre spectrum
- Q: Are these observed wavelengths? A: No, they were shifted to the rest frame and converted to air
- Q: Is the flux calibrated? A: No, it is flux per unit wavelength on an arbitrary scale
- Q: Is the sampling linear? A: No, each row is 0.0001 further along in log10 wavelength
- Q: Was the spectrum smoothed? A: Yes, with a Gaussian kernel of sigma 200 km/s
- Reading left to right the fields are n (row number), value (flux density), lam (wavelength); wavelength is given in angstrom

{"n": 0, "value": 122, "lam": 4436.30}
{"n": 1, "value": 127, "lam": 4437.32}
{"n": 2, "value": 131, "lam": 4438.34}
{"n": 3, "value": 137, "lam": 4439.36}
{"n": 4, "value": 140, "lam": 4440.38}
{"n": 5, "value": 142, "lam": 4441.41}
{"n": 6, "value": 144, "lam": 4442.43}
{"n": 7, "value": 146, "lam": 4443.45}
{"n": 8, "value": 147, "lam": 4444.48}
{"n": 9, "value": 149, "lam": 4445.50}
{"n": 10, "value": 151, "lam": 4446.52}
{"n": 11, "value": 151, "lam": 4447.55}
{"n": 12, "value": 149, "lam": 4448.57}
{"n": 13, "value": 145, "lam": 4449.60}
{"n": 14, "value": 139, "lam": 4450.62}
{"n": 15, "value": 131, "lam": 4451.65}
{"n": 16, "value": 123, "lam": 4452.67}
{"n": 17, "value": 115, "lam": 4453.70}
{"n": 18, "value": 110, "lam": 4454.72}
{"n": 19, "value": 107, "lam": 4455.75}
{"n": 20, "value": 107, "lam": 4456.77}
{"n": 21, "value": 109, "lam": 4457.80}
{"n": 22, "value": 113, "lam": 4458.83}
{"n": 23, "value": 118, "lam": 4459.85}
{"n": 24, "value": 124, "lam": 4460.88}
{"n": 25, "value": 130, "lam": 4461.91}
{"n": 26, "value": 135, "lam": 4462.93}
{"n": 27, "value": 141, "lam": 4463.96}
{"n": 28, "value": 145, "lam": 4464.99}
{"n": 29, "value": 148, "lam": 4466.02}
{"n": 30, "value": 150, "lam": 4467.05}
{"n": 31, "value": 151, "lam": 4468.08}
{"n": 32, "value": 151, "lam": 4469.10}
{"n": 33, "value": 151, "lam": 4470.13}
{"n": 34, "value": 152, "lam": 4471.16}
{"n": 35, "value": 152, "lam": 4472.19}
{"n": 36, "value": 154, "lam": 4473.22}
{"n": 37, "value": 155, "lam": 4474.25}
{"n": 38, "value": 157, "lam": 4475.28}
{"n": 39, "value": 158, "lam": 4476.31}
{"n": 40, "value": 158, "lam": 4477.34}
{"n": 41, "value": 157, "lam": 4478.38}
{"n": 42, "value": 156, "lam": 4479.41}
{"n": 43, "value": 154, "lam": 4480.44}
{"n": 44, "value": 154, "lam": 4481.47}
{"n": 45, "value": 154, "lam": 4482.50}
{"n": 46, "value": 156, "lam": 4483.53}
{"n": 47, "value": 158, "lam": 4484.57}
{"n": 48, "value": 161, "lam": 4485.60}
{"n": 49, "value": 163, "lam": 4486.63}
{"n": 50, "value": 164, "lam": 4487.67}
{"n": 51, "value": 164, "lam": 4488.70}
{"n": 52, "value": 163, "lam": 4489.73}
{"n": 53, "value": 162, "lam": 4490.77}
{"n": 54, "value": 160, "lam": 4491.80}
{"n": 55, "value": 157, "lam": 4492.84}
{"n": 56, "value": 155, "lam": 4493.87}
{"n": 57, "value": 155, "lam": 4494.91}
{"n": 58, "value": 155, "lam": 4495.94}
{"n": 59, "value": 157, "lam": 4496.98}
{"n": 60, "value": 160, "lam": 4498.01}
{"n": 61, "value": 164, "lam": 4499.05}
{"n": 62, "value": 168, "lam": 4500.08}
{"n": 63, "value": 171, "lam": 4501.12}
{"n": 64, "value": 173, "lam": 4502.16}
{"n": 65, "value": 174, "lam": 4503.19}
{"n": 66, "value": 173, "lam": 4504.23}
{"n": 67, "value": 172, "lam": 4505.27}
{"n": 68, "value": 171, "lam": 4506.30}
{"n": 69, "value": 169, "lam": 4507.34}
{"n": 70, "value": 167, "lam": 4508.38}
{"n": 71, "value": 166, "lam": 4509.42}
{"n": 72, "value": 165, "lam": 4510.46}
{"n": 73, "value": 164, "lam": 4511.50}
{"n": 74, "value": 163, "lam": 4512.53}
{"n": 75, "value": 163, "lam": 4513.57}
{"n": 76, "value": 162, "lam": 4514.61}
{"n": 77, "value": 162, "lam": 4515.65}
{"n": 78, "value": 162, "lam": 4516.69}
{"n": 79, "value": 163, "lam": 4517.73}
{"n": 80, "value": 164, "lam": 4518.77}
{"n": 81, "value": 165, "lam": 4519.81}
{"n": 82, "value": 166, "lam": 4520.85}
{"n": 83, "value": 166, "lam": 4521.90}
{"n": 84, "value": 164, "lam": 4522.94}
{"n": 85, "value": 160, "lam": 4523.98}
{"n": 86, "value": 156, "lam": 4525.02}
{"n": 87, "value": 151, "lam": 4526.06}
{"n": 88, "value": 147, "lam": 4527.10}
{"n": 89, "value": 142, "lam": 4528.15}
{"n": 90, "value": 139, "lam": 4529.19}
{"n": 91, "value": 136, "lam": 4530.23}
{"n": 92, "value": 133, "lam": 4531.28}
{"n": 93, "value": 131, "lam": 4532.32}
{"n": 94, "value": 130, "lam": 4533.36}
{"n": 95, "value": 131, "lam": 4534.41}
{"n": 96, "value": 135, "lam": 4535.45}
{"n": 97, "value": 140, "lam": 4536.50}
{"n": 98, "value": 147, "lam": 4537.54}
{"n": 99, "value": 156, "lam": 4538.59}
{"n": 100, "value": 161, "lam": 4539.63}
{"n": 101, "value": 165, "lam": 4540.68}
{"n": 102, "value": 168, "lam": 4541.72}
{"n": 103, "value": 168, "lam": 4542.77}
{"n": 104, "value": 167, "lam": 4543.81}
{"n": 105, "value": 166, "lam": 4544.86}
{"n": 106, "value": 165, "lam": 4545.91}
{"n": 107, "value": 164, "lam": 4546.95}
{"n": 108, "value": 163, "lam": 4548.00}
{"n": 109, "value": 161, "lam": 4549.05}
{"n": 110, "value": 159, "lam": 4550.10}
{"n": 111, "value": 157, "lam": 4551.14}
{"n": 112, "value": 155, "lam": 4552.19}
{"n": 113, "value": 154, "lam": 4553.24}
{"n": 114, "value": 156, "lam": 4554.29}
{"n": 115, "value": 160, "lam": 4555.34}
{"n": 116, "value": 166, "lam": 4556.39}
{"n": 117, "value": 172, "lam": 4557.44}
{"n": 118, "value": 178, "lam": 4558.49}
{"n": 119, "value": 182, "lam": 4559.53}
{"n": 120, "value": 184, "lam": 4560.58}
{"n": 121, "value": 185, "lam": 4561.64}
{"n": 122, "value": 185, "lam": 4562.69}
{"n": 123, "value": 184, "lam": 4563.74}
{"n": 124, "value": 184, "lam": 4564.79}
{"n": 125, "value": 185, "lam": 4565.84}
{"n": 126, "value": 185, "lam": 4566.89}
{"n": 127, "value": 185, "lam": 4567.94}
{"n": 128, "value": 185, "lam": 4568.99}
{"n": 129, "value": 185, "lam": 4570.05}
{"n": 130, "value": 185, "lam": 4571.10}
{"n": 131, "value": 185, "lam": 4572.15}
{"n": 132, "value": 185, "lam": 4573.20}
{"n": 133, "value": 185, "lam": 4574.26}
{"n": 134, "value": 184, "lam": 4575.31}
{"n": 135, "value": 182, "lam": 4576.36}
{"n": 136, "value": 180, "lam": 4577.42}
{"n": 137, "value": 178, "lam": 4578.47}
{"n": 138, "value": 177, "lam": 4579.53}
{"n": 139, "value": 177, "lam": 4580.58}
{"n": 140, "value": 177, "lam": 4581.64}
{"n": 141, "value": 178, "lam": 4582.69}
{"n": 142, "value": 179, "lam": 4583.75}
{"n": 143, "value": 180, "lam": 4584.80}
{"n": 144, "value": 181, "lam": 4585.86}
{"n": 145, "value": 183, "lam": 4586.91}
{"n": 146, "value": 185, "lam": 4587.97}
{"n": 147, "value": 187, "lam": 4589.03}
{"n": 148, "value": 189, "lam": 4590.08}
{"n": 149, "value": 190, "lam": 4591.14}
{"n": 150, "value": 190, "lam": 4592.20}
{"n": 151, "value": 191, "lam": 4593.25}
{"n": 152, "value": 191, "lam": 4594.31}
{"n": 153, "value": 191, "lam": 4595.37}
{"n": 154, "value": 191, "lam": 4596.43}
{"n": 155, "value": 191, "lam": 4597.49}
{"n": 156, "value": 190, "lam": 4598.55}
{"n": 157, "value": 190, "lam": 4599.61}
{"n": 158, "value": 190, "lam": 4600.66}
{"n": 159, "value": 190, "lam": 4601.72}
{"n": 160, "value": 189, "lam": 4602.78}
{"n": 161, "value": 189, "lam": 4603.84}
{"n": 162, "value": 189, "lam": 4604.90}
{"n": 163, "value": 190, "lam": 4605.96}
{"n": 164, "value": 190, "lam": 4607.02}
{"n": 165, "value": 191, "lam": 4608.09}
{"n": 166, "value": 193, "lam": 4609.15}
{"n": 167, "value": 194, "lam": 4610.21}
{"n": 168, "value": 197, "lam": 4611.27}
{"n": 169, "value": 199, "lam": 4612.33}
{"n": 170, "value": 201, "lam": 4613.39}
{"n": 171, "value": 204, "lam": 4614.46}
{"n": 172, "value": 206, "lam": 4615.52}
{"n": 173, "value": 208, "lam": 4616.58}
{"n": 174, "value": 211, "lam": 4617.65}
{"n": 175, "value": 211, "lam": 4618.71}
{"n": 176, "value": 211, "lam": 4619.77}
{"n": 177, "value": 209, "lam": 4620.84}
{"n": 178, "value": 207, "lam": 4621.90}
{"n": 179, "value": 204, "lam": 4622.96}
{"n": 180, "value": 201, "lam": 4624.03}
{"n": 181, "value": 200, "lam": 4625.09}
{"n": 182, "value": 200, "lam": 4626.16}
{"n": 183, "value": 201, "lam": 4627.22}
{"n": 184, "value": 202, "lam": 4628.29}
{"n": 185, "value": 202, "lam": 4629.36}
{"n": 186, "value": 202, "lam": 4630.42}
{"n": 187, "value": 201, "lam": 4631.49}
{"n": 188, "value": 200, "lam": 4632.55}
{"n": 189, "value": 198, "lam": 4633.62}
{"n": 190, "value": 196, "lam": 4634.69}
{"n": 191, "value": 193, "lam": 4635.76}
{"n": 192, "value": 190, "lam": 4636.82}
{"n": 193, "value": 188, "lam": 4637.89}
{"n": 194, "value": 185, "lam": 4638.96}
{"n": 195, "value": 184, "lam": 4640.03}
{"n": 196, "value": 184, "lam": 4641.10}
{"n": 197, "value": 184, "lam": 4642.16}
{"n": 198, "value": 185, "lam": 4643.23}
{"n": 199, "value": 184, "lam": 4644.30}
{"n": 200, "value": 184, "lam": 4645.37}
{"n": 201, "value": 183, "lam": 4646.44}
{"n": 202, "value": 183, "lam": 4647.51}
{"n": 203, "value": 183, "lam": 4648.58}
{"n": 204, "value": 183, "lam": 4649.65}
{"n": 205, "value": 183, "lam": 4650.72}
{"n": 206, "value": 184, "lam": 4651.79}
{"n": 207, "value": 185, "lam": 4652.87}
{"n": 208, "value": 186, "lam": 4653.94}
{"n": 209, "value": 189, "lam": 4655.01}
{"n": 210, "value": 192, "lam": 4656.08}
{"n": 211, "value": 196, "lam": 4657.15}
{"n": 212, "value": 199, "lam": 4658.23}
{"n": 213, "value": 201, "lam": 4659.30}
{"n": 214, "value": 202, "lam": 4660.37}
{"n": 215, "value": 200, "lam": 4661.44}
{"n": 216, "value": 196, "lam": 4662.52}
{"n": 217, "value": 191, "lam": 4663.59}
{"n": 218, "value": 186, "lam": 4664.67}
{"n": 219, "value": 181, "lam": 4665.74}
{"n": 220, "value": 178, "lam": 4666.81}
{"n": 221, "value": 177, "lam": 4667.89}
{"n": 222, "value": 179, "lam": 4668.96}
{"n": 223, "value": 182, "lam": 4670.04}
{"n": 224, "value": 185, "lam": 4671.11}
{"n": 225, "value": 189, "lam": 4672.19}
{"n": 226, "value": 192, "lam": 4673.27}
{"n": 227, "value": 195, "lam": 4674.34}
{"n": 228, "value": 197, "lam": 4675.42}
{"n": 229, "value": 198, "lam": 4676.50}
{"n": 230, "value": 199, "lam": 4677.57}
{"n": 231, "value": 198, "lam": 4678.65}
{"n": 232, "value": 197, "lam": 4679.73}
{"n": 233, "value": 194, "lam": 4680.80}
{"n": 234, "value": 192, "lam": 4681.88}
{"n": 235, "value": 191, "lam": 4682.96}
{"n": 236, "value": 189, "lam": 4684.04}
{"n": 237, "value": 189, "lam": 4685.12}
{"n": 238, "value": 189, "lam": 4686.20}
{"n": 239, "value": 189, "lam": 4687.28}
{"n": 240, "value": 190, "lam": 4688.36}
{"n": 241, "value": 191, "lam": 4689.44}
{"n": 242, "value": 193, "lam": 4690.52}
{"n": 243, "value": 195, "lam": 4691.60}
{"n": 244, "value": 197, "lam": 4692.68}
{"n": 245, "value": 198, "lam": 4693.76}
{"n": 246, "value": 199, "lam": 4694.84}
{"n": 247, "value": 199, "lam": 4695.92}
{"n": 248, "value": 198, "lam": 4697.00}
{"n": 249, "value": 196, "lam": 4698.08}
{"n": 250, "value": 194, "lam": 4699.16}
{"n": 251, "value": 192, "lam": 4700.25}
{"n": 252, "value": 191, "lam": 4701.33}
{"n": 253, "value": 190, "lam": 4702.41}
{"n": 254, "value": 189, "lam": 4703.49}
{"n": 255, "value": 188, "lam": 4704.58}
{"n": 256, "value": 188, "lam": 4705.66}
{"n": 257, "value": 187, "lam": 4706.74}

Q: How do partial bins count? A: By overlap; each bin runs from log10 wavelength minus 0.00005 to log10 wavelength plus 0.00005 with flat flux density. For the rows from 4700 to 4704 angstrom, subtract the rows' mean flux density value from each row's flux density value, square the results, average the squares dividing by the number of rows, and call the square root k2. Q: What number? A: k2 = 1.1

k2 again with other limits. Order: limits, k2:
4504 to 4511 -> 2.9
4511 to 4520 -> 1.0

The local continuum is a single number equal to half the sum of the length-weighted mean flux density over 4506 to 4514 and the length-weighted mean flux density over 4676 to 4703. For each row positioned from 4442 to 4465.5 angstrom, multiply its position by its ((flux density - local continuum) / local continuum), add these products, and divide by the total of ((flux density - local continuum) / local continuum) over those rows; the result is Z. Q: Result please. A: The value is 4454.8 angstrom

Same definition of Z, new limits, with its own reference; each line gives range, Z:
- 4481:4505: 4491.3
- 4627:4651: 4634.1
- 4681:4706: 4693.9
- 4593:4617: 4607.2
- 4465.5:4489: 4476.3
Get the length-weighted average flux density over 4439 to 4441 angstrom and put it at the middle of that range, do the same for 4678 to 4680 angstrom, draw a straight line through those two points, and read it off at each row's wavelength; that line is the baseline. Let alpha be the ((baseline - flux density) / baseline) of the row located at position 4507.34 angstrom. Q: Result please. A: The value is -0.09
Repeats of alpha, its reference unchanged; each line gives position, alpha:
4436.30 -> 0.11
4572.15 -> -0.08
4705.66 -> 0.08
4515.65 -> -0.03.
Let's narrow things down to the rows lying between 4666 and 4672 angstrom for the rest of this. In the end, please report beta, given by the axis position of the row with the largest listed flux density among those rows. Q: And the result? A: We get 4671.11 angstrom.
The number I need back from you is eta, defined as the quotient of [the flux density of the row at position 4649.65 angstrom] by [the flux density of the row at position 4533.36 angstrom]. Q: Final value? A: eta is 1.41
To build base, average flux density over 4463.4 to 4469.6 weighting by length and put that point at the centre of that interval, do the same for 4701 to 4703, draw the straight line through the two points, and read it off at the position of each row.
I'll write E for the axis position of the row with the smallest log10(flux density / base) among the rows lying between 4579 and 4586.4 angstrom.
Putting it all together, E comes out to 4581.64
